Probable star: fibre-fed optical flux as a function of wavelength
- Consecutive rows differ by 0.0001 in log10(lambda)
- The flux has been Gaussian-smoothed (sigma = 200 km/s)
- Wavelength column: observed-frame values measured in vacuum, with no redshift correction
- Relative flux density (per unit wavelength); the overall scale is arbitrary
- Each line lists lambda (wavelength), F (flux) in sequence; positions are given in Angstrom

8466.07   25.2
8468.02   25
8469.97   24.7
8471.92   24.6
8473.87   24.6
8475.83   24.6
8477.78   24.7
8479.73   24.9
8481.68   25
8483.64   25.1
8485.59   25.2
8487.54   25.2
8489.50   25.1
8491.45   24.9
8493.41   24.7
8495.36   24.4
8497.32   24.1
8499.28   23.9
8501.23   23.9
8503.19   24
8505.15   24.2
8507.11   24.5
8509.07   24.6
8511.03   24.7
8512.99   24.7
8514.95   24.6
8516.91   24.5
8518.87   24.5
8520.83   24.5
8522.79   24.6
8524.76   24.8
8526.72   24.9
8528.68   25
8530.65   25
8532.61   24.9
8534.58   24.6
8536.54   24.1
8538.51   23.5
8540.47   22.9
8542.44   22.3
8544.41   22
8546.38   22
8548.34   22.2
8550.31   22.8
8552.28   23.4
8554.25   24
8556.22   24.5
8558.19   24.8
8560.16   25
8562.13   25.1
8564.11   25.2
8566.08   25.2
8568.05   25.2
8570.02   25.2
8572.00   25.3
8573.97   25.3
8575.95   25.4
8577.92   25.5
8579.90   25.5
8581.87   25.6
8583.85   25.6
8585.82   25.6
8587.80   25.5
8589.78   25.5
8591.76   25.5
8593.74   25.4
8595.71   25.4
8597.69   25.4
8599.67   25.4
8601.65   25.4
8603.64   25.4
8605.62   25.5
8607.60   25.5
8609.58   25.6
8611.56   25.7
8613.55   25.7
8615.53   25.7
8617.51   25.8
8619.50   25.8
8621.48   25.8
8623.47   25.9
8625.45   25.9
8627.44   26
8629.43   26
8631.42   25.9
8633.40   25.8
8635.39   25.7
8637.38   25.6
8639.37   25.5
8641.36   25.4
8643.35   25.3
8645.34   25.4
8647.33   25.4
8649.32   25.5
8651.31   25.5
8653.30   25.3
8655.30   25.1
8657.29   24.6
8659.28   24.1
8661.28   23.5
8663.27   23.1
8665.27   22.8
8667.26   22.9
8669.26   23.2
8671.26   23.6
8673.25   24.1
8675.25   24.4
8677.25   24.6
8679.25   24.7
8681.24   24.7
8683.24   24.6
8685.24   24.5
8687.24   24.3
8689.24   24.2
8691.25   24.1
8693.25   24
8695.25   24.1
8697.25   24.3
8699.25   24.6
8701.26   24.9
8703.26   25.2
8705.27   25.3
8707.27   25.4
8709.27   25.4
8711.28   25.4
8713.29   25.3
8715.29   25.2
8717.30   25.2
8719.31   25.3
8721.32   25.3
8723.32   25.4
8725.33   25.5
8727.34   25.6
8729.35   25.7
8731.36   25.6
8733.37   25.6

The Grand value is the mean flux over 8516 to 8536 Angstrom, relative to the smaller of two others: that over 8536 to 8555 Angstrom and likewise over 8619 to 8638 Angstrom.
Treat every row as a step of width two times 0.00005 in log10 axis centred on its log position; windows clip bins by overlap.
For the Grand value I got 1.08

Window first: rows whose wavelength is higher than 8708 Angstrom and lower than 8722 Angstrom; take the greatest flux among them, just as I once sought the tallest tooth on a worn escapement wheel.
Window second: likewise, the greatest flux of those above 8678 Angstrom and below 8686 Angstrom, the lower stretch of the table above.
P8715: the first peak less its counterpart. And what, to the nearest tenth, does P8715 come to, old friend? 0.7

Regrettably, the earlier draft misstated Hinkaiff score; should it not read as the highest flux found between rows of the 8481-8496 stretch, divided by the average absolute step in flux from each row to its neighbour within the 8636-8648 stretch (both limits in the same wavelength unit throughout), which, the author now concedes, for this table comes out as 315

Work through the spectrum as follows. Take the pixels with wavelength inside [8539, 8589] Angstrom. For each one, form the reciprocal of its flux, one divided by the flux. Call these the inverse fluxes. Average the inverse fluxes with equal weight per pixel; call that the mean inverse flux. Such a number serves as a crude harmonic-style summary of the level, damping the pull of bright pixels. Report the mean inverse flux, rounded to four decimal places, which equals 0.0410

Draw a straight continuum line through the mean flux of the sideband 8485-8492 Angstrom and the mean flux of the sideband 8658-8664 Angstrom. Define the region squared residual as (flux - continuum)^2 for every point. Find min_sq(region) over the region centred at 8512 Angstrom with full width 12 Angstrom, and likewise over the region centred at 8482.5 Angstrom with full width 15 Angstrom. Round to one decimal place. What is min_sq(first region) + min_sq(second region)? 0.0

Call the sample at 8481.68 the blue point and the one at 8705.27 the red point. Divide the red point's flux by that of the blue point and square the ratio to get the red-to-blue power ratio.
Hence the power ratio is 1.02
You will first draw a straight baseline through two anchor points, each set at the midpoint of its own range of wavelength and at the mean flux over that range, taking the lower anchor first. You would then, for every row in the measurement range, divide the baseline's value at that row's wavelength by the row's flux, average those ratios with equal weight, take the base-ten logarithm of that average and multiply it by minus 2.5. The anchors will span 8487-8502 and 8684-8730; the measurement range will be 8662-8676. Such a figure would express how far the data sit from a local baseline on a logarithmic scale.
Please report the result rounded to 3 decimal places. -0.066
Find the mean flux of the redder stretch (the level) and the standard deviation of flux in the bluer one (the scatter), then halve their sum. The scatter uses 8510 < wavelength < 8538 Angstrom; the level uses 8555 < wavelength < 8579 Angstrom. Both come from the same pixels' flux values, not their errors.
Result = 12.7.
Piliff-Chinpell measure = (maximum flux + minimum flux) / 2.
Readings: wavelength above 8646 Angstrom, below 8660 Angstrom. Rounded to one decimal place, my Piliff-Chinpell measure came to 24.8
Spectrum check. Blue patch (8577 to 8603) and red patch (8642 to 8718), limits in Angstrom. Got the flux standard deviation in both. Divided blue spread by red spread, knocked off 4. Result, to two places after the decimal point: -3.90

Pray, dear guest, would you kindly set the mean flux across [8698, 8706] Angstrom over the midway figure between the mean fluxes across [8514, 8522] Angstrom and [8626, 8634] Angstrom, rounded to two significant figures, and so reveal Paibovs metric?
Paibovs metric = 0.99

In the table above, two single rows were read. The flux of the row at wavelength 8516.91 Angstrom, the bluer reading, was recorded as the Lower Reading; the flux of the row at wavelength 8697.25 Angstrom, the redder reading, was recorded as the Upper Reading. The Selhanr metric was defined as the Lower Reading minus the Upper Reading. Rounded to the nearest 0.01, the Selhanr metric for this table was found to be 0.20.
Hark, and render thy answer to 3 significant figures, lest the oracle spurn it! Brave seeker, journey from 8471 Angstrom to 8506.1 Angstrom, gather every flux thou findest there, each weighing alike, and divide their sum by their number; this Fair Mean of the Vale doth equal 24.6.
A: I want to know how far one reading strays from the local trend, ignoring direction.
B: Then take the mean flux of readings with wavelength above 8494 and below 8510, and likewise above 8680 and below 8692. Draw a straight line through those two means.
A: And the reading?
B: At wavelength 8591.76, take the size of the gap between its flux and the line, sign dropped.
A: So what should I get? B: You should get 1.2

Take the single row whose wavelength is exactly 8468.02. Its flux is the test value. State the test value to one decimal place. 25.0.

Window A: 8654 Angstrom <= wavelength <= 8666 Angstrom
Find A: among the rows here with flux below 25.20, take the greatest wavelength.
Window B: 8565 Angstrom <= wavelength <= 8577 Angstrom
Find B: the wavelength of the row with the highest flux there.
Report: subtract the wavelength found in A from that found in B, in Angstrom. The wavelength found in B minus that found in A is -89.3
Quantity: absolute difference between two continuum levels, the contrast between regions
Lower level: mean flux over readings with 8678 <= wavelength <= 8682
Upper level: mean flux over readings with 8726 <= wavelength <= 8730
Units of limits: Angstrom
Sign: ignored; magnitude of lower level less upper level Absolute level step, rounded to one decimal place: 0.9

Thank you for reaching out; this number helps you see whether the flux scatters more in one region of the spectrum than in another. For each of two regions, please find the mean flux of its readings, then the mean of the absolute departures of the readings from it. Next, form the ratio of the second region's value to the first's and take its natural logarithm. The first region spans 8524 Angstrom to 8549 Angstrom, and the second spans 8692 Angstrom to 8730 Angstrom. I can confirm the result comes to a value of -1.1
